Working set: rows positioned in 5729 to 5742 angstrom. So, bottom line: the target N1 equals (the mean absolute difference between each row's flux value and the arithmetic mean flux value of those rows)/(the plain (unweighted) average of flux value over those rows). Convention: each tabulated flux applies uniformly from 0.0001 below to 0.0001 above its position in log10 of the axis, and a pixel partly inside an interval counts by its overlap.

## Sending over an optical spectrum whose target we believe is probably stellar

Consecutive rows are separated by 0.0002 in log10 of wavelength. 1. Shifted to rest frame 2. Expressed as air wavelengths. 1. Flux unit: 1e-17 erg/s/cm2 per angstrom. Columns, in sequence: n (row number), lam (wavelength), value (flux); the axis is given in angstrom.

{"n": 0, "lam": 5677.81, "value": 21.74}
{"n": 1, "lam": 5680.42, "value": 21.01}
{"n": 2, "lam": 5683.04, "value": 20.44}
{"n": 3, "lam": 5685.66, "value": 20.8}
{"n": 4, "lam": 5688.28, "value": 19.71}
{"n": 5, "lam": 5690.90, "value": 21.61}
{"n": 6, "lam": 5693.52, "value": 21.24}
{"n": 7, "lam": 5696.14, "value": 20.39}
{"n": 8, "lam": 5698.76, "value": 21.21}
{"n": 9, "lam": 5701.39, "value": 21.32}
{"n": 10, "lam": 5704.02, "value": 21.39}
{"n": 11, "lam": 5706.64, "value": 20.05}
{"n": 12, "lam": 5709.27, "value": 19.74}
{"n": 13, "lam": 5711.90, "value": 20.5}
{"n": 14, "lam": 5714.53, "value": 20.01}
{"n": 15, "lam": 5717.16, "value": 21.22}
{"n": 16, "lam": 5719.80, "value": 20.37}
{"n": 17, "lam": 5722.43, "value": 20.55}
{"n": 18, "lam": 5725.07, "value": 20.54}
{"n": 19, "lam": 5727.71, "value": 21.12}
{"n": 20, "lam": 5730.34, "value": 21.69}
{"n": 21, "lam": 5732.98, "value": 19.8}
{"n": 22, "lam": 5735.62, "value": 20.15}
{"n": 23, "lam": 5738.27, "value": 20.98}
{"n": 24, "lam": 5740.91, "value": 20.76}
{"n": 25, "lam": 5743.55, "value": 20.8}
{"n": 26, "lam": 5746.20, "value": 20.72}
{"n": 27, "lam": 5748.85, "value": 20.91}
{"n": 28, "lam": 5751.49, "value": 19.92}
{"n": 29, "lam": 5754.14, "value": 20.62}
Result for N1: 0.027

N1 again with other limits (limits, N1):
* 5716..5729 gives 0.016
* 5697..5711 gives 0.033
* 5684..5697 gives 0.027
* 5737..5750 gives 0.004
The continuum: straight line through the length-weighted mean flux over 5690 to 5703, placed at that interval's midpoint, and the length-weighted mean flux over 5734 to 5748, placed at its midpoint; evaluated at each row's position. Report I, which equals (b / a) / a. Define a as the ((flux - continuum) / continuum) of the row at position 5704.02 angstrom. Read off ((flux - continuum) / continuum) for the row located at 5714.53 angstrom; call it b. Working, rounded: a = 0.016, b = -0.045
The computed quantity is -184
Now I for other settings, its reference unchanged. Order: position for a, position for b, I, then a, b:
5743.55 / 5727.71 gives 230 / 0.008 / 0.015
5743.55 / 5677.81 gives 280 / 0.008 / 0.018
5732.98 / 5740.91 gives 2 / -0.046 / 0.005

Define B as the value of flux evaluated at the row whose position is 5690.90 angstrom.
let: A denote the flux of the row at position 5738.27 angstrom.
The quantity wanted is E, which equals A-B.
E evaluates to -0.6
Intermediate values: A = 20.98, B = 21.61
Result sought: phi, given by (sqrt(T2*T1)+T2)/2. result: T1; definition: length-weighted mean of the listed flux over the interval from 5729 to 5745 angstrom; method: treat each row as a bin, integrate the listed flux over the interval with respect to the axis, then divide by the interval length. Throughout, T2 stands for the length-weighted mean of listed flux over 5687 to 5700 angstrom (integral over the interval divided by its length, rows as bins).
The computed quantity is 20.81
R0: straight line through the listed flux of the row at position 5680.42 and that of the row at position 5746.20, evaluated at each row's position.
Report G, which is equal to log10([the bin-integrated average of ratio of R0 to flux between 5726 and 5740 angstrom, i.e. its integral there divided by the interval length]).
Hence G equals 0.001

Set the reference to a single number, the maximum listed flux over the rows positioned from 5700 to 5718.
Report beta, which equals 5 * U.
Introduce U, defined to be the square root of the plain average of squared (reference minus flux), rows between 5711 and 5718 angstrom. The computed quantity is 4.8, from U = 0.95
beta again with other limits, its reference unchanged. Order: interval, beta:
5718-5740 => 4.6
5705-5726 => 5.5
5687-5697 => 4.9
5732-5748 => 4.8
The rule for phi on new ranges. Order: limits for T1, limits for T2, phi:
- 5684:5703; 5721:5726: 20.63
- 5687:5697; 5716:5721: 20.76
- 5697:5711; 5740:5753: 20.65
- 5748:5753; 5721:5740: 20.62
